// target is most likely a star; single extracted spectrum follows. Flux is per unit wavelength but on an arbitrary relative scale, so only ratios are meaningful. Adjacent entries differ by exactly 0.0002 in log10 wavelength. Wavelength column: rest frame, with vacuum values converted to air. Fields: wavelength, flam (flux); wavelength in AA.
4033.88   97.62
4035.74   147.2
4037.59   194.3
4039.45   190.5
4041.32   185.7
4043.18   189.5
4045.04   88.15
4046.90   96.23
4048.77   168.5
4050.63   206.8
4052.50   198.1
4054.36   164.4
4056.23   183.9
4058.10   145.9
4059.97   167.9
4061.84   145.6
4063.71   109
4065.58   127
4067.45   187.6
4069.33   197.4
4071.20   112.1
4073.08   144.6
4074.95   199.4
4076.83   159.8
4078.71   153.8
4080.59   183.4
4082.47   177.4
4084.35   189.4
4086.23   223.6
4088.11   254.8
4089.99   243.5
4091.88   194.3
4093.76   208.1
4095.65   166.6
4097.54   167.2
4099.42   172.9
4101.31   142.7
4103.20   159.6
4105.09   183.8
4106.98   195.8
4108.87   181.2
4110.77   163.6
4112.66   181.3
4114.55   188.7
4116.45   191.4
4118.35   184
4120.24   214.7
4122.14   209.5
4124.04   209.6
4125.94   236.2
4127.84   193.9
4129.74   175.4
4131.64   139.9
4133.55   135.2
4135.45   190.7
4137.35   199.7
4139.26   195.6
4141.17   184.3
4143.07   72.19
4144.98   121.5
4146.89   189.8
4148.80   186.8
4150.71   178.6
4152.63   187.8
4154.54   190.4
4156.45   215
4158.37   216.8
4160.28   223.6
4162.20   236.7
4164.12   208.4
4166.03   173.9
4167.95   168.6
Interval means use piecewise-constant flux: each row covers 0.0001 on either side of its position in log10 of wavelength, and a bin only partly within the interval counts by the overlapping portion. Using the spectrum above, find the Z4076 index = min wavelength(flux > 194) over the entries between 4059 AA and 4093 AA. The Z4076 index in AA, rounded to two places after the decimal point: 4069.33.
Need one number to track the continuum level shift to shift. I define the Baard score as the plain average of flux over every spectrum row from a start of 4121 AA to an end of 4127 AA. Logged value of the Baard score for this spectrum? 218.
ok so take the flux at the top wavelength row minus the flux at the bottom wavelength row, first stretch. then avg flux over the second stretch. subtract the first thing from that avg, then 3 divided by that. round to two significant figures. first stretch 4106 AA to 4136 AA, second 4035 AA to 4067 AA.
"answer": 0.018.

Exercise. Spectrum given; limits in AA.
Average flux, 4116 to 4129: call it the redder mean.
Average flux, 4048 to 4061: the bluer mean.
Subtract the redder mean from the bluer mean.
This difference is -29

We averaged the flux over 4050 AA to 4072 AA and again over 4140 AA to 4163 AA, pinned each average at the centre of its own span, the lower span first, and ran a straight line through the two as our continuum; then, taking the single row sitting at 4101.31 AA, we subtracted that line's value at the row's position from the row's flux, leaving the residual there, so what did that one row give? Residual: -29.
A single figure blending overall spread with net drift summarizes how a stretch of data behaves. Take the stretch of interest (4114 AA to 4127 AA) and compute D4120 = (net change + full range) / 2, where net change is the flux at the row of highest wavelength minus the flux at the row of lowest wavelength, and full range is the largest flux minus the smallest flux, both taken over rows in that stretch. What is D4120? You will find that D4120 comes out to 50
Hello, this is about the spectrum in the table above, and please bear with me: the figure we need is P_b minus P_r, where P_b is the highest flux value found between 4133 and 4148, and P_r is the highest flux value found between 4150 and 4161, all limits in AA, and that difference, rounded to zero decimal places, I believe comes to -24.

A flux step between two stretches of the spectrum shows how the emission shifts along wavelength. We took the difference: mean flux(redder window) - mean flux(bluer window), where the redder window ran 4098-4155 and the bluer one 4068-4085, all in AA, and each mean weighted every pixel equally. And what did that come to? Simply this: 10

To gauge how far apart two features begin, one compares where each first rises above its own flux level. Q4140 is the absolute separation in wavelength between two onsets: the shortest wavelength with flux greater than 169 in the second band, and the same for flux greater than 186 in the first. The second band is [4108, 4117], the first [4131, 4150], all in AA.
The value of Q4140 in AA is 26.6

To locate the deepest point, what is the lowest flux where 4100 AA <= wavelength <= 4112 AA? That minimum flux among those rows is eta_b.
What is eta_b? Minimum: 142.7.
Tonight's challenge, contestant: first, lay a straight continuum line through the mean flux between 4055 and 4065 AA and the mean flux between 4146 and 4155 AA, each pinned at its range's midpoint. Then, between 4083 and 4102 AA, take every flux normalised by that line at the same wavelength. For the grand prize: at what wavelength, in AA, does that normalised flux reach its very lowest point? 4101.31 AA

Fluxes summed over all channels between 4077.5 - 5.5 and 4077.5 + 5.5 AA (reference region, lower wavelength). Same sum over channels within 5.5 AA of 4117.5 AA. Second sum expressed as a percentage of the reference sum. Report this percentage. 115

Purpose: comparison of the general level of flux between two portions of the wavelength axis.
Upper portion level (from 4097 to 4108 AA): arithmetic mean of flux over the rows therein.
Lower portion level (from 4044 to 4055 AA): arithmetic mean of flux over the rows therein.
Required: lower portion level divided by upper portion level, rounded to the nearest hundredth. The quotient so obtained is 0.90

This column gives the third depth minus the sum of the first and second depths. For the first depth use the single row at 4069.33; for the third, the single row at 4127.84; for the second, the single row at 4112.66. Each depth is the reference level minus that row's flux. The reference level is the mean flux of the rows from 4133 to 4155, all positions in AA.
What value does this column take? 15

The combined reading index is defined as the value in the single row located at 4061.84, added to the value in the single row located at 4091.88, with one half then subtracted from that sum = 339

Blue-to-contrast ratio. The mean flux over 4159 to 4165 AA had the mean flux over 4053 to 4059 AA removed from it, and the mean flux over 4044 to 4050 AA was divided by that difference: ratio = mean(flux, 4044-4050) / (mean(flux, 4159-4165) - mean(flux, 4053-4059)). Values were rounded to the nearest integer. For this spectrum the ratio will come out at 2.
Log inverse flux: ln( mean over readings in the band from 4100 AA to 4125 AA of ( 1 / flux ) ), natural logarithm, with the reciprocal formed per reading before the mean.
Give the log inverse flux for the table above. -5.21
